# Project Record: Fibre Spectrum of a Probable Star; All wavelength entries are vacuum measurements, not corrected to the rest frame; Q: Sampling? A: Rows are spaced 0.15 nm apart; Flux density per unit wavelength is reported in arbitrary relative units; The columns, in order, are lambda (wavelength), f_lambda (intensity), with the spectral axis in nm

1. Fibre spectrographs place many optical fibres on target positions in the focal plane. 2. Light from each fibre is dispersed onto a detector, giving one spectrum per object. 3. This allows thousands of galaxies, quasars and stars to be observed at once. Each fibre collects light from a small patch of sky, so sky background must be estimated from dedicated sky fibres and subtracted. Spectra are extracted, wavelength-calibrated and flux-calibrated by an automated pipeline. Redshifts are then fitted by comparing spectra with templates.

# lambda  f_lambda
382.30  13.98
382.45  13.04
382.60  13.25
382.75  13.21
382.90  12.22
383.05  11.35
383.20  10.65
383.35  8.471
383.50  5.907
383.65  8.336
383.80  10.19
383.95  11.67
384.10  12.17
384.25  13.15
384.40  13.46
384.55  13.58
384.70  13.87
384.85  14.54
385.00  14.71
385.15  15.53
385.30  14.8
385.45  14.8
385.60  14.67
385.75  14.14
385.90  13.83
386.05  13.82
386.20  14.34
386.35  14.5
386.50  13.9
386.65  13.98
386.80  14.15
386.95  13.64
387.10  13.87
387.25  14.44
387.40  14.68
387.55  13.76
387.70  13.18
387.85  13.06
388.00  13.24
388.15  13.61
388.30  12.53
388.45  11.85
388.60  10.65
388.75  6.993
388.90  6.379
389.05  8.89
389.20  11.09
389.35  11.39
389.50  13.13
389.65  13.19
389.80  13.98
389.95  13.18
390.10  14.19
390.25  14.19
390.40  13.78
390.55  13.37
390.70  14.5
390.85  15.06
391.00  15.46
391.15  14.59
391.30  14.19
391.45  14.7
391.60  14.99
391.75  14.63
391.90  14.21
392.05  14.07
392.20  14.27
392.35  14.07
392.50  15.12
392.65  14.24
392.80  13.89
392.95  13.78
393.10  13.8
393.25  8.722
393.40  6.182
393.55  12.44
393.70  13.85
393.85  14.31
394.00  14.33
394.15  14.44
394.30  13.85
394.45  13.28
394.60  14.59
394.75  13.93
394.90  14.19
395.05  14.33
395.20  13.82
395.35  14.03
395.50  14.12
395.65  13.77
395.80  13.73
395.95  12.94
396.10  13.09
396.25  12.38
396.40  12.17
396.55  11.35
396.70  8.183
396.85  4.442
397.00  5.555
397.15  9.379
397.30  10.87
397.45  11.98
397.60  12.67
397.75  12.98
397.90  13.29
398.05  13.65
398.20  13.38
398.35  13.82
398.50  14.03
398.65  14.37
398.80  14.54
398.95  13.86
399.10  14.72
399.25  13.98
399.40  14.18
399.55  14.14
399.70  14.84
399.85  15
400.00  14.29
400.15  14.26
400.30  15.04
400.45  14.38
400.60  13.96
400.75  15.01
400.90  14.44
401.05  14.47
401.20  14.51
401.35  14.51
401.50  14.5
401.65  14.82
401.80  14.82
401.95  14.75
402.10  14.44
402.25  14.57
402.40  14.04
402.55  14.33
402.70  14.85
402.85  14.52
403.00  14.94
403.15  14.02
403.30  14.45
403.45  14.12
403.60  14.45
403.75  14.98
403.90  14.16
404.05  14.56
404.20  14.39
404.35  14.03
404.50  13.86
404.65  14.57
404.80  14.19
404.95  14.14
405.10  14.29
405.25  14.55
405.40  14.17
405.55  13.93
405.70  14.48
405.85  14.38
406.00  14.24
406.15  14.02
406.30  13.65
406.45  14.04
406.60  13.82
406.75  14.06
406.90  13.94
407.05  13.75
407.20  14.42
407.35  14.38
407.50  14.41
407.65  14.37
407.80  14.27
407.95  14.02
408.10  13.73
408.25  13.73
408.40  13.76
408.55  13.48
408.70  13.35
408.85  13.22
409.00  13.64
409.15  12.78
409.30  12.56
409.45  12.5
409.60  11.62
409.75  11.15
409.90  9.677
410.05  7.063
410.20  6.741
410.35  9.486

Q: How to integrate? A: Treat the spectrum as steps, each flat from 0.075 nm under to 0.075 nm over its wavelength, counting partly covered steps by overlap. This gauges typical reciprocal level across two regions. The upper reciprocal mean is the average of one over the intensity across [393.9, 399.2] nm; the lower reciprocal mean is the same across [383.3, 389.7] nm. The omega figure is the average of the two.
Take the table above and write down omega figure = 0.084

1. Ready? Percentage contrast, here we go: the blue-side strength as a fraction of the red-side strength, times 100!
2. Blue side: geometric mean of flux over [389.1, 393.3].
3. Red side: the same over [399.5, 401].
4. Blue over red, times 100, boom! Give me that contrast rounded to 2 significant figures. 94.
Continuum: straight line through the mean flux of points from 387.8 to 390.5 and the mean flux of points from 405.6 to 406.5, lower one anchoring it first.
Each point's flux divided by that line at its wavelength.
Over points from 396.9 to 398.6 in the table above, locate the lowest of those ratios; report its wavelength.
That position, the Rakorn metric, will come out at 397.00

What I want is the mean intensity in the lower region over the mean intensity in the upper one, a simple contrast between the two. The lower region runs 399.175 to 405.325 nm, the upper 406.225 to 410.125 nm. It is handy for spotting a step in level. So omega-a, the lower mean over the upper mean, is 1.10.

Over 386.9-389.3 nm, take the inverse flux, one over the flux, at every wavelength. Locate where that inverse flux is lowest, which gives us 387.40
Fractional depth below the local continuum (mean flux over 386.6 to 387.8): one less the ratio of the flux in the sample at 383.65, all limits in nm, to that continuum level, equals 0.40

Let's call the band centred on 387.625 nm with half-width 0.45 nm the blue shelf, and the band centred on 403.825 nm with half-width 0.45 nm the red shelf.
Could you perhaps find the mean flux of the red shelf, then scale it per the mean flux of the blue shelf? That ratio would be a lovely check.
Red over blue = 1.05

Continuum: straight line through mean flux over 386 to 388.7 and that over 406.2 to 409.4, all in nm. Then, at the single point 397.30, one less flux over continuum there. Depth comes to 0.20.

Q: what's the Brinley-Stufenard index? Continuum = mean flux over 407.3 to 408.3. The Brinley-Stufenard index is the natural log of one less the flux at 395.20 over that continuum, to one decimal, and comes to -3.8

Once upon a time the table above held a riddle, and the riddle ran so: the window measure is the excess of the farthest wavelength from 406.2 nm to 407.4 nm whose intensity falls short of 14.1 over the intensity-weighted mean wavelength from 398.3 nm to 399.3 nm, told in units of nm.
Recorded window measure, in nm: 8.25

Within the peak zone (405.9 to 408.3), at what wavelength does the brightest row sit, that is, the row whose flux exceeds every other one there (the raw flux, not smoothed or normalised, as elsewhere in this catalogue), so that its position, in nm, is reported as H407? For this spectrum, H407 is 407.20 nm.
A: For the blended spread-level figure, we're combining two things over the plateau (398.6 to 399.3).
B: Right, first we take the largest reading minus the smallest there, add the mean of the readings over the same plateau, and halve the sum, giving 7.6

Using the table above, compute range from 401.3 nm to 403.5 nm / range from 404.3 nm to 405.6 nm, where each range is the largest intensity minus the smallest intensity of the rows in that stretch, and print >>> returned 1.3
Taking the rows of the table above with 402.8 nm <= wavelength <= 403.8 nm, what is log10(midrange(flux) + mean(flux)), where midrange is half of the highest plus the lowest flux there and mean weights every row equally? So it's 1.46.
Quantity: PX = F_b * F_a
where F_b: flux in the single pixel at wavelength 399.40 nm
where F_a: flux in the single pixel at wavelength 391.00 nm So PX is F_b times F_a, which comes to 219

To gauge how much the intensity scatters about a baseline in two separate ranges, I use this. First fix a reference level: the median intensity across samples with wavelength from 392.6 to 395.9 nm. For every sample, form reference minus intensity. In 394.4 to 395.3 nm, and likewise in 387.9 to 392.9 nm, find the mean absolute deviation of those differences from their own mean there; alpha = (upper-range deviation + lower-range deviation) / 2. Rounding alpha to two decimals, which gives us 0.94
